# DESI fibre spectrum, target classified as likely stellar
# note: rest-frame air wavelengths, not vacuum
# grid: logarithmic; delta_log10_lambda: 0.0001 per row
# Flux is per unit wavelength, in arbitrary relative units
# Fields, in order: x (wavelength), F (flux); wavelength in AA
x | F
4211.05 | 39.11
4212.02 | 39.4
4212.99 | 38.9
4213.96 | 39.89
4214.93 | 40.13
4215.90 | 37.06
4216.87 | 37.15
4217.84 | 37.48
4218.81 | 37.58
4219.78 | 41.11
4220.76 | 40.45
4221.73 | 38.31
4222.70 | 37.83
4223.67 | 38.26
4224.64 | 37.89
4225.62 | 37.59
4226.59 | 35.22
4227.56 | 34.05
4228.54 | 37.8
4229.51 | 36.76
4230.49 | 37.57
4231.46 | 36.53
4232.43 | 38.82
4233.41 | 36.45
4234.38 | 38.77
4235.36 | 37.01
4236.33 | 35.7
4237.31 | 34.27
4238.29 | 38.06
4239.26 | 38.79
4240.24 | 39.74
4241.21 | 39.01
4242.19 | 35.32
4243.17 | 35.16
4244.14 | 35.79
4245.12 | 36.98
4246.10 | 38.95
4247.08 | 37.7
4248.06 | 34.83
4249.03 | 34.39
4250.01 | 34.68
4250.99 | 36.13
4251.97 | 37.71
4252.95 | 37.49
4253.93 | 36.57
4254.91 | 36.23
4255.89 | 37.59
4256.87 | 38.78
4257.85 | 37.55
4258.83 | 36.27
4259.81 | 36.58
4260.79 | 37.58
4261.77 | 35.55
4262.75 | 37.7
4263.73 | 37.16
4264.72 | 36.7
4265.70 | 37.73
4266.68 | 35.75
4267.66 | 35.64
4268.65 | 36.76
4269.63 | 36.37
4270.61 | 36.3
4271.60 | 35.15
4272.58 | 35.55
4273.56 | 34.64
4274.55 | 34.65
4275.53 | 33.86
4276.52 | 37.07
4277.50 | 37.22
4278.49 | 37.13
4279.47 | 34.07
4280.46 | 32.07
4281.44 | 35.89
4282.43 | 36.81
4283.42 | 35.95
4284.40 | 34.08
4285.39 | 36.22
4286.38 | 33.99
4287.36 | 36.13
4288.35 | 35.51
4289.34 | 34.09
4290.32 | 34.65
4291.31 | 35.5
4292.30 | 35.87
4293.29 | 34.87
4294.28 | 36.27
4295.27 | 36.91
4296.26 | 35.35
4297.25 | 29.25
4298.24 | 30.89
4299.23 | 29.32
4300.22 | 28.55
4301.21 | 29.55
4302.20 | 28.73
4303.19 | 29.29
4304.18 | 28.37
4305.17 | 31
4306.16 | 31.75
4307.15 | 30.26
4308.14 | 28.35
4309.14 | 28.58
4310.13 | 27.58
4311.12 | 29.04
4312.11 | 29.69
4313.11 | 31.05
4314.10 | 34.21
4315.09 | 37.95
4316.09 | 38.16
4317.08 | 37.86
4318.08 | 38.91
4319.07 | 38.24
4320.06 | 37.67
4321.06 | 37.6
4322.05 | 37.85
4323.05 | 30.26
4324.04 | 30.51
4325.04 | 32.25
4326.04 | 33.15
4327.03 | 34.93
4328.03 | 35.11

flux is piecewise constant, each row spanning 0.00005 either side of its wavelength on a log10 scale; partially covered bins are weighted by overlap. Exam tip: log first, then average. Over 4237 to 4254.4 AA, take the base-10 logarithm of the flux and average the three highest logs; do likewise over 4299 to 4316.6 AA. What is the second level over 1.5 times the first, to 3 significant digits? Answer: 0.655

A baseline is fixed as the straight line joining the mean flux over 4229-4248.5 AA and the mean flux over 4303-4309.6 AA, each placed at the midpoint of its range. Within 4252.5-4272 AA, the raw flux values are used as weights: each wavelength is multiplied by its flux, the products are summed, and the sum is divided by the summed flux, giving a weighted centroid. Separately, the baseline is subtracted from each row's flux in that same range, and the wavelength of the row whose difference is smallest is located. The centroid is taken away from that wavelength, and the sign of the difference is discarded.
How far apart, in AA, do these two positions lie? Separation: 7.3 AA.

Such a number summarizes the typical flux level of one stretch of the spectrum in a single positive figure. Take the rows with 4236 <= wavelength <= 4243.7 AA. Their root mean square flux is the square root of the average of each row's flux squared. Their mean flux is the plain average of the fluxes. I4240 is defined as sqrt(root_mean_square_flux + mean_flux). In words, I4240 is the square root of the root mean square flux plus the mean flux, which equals 8.61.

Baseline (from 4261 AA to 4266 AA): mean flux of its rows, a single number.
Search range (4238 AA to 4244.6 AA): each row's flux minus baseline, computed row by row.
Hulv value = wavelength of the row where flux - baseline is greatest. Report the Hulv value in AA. 4240.24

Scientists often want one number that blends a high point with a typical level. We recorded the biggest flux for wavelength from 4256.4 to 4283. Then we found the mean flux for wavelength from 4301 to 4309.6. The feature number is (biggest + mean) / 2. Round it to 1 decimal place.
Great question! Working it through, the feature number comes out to 34.2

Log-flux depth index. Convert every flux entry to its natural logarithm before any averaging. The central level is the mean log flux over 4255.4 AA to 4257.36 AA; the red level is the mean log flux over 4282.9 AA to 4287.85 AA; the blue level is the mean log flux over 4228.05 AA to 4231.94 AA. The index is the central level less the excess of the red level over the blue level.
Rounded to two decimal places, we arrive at 3.69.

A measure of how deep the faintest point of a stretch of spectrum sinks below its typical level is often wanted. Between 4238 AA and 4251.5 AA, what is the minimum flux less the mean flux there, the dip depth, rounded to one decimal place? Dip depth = -2.4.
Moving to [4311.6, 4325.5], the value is -5.5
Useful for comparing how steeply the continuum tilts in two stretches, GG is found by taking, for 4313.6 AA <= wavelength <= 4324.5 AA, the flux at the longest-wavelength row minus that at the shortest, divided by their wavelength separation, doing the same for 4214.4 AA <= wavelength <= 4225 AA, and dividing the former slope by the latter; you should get 1.6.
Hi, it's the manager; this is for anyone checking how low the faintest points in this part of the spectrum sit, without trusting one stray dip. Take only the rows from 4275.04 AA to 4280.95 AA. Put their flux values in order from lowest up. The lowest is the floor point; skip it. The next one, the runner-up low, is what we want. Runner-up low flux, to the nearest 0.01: 33.86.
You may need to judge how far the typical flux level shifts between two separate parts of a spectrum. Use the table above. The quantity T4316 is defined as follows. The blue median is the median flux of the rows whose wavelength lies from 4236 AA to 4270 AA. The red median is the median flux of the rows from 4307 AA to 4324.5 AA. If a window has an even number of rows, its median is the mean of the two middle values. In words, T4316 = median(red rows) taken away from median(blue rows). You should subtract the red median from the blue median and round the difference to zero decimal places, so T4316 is 4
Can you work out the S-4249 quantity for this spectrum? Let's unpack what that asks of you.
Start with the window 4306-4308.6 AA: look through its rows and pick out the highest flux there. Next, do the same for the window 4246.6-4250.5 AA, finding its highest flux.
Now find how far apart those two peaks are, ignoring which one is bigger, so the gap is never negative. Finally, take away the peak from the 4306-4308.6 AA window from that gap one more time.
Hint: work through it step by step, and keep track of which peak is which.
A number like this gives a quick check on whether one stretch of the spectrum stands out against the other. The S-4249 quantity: -25.8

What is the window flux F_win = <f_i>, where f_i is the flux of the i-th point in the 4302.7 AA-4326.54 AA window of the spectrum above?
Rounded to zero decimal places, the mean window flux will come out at 33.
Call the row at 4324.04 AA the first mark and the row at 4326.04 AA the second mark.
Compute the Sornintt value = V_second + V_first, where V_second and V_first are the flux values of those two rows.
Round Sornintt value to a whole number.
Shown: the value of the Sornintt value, 64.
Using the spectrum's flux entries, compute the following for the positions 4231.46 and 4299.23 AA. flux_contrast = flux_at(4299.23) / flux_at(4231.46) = 0.80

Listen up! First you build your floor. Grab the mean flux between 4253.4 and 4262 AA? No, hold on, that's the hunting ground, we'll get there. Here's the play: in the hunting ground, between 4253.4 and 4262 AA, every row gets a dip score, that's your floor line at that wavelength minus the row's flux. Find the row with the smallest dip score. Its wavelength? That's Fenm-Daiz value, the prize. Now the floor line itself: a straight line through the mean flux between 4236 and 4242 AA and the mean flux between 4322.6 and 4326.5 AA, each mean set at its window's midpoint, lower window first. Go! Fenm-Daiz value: 4256.87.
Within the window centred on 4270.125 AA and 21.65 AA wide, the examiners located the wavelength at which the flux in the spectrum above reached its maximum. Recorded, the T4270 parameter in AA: 4265.70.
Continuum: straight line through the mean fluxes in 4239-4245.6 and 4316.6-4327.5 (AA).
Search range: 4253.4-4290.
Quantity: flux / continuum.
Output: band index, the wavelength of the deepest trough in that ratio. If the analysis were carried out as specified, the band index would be 4280.46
